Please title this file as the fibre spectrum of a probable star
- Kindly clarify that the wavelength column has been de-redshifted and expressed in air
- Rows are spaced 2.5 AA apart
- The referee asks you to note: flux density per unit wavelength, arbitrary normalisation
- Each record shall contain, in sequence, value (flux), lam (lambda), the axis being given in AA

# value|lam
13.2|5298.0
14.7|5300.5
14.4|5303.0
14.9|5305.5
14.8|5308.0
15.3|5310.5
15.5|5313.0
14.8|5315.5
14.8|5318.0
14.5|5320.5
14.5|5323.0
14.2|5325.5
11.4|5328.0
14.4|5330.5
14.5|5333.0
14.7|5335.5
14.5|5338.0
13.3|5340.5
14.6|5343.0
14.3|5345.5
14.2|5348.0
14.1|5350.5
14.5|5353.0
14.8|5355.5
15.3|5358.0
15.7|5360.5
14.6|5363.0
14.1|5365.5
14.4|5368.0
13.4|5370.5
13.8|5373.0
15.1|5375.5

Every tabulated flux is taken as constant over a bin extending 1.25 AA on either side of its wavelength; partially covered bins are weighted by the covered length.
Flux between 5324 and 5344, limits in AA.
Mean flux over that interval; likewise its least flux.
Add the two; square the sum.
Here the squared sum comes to 643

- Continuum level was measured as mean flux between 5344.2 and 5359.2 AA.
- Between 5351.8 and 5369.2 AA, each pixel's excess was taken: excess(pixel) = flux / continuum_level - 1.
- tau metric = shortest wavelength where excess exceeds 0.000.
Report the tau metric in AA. 5355.5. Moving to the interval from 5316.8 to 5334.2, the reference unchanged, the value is 5318.0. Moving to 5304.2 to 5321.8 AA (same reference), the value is 5305.5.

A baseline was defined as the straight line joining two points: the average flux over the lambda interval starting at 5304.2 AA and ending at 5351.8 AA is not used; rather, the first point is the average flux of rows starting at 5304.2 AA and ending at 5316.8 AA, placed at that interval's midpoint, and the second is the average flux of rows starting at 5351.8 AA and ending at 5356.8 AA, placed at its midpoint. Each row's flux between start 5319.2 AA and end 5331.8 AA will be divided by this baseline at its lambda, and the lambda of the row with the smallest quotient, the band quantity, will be 5328.0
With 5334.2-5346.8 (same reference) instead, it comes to 5340.5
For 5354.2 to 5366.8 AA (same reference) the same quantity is 5365.5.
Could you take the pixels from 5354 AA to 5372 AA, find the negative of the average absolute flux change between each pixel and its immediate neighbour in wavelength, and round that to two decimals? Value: -0.63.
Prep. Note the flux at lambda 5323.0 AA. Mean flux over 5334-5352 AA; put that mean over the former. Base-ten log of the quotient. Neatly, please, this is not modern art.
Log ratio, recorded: -0.008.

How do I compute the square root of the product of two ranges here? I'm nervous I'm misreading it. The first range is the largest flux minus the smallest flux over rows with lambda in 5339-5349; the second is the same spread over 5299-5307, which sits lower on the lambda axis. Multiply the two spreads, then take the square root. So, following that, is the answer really 0.8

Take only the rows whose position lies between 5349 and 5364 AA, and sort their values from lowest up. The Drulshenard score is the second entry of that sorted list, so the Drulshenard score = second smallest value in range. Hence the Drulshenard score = 14.5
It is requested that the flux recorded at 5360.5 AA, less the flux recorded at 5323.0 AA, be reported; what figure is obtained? 1.2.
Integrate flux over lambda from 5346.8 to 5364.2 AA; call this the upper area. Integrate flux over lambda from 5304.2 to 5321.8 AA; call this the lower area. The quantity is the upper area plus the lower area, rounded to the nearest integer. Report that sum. 520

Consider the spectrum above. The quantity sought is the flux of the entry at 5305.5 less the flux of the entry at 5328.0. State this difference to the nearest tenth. 3.5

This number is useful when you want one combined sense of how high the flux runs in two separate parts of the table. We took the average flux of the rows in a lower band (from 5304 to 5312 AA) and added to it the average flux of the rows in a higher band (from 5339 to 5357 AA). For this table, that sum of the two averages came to 29.3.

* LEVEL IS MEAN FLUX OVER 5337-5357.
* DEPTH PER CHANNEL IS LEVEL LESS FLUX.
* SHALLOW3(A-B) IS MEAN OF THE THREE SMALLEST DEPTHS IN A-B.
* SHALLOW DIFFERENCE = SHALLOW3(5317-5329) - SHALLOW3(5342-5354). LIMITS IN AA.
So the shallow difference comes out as -0.13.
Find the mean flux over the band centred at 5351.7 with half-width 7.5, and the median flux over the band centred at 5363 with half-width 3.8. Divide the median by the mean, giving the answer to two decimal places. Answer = 1.00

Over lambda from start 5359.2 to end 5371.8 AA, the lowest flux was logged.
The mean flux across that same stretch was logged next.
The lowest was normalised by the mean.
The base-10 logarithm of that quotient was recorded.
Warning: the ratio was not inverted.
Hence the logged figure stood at -0.032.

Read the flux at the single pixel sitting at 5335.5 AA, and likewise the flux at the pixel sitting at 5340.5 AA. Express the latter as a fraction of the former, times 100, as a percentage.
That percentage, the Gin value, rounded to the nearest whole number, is 90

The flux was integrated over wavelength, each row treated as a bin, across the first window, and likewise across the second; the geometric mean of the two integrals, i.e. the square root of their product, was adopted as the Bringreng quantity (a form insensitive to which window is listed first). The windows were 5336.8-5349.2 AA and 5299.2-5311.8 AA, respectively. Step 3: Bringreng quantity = 181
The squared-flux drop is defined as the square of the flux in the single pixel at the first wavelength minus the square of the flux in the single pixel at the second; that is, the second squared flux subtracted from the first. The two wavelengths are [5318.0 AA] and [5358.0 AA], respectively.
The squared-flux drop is -15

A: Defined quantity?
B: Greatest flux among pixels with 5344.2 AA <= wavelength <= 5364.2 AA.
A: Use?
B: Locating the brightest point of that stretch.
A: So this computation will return 15.7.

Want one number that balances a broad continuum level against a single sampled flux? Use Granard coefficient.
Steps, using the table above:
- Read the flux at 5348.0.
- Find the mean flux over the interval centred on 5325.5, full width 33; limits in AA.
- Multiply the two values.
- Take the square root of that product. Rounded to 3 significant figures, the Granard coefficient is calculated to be 14.3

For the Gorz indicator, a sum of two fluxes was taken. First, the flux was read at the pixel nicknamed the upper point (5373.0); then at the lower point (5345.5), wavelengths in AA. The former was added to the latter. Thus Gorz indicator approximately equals 28.1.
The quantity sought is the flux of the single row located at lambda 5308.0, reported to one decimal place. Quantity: 14.8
